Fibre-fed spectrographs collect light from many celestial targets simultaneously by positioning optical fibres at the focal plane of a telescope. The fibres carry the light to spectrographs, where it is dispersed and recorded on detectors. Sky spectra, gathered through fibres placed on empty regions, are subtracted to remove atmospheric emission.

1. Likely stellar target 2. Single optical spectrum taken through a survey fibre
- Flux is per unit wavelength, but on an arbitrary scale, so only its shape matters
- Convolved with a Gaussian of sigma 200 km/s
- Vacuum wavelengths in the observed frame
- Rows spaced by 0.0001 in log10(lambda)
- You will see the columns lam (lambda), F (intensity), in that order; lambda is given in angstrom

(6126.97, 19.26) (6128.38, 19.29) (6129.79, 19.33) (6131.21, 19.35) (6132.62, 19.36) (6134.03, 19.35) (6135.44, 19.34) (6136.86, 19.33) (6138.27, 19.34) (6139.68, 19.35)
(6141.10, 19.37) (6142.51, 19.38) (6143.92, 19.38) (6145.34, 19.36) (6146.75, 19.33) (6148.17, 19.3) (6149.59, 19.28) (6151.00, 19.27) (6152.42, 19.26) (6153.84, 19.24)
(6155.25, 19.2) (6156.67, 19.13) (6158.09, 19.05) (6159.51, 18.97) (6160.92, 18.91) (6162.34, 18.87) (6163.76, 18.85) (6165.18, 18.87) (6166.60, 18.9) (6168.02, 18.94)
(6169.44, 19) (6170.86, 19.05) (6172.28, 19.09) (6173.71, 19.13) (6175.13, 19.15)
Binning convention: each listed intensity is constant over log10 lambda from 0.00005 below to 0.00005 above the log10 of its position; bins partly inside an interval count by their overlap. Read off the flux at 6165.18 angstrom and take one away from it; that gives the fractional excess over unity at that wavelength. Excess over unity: 17.87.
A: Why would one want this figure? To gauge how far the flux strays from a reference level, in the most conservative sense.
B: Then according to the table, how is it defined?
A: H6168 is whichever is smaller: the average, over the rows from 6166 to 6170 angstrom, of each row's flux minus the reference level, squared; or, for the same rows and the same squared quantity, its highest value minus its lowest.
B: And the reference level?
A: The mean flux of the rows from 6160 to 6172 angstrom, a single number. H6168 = 0.002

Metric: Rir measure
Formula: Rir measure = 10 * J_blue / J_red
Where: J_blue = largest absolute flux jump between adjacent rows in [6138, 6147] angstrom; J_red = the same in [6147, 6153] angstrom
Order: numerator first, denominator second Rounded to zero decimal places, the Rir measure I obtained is 15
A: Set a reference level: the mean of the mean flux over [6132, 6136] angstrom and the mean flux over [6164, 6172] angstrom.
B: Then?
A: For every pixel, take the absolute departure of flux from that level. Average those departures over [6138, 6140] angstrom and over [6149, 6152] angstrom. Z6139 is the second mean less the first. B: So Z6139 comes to -0.07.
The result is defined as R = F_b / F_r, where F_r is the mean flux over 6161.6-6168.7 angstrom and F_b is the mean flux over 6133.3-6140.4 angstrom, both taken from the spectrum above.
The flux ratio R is 1.024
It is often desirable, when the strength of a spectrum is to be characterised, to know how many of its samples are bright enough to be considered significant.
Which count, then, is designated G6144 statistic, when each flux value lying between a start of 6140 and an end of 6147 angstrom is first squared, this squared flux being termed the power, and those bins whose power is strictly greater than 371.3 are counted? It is 5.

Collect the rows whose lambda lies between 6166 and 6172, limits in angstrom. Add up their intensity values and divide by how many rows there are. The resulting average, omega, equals 19.0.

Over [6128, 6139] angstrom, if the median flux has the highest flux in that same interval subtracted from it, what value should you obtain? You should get -0.020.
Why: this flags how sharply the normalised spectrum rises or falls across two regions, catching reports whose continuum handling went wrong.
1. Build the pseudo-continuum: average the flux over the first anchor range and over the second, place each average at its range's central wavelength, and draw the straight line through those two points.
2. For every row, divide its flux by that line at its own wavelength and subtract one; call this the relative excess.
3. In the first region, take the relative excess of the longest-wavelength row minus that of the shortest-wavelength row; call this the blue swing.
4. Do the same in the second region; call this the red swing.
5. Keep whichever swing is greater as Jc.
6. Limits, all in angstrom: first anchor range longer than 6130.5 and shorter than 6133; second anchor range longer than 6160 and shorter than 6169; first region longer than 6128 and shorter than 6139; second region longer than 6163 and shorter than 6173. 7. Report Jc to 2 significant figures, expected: 0.019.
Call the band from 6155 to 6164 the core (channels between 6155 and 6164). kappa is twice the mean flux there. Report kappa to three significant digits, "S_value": 38.0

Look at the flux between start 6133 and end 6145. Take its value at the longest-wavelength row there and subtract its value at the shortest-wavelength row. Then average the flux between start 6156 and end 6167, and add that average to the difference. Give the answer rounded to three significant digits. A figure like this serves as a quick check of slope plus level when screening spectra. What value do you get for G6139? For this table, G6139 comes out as 19.0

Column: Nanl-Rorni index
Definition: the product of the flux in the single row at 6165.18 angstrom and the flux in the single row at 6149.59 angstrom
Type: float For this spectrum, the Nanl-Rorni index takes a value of 364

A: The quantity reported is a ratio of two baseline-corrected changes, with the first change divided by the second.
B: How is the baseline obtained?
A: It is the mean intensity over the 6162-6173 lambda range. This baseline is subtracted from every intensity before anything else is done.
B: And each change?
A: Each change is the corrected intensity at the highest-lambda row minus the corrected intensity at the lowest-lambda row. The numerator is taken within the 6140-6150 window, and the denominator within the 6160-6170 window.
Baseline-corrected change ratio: -1.0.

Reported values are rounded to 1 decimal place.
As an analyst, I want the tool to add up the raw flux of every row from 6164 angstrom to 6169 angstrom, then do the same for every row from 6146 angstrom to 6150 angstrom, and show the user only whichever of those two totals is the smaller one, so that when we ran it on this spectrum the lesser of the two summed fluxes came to 56.7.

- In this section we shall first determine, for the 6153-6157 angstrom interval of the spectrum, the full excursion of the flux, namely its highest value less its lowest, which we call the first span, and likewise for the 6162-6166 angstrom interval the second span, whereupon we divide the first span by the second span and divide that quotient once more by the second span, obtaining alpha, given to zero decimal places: 275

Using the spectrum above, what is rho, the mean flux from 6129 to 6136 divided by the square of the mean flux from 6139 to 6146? 0.0516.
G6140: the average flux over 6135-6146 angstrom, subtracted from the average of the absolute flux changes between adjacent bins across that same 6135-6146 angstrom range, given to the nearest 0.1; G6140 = -19.3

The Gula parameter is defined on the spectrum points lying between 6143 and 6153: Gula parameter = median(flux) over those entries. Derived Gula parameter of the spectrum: 19.3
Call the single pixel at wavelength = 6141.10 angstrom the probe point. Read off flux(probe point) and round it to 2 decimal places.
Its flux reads 19.37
